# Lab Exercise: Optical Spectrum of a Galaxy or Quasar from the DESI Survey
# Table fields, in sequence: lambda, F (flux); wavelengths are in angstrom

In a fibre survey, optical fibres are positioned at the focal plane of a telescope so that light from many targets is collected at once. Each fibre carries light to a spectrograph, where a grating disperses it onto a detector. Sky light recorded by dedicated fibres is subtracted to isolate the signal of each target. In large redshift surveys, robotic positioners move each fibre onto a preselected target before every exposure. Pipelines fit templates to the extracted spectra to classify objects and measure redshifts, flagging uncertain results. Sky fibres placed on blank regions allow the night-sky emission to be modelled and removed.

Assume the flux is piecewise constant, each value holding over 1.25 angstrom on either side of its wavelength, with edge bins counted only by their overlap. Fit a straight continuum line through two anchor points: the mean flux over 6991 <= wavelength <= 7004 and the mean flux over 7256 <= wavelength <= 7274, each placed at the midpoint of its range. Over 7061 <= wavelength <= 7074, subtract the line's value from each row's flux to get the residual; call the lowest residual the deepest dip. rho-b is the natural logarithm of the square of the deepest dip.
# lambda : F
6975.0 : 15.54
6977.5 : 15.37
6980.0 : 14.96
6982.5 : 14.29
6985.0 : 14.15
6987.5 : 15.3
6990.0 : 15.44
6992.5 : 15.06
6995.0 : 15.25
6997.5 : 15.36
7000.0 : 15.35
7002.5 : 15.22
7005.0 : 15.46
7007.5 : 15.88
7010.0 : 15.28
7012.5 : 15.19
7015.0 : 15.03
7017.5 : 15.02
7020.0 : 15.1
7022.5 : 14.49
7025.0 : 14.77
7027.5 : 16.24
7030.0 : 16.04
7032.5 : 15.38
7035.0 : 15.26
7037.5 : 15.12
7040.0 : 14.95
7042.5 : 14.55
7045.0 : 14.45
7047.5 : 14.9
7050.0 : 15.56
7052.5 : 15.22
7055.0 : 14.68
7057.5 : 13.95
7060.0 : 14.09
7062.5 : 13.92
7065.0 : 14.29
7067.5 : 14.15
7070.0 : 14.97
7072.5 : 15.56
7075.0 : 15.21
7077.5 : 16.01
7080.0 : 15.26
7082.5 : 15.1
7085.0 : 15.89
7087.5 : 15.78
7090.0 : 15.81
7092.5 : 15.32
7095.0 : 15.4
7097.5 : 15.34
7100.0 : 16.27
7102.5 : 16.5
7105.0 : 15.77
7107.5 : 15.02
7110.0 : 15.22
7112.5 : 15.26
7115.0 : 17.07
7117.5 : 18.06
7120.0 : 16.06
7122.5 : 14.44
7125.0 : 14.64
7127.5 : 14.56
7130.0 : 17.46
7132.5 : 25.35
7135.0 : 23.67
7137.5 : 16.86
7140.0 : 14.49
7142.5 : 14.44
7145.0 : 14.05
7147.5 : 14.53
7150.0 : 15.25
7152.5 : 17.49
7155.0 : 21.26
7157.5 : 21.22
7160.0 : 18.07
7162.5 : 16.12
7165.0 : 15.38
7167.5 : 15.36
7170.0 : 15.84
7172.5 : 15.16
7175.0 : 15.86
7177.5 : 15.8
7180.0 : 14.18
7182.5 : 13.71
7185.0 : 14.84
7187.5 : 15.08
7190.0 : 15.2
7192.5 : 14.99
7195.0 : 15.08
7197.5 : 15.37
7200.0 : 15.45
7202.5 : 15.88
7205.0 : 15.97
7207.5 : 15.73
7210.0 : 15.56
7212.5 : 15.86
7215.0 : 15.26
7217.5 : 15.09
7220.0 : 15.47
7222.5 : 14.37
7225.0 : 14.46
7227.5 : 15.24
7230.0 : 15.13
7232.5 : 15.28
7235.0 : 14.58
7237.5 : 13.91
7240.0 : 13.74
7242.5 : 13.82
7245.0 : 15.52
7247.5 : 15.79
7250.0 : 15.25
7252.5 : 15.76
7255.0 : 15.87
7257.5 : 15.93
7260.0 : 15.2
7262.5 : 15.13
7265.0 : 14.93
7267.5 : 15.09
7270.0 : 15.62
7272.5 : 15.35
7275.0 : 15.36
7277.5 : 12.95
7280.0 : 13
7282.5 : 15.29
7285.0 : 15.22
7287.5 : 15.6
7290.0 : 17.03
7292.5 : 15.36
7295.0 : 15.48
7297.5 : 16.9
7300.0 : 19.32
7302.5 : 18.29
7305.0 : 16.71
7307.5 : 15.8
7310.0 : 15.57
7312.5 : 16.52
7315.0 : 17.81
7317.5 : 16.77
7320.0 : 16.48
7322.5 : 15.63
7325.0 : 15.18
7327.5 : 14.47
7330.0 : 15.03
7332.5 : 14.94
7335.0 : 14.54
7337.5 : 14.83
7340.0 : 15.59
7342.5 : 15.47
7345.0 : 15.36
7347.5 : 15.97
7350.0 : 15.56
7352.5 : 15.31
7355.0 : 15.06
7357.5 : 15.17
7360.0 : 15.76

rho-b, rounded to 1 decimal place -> 0.6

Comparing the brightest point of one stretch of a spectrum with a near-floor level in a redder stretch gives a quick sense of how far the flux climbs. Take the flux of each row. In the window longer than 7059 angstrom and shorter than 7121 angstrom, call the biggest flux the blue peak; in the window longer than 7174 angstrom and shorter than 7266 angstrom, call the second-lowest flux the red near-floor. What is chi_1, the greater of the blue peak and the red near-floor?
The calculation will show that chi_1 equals 18.1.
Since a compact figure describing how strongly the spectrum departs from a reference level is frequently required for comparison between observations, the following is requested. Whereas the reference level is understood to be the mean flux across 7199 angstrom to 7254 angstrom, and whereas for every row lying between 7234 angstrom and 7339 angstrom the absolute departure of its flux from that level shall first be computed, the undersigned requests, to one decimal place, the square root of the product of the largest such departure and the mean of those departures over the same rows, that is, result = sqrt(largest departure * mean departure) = 1.9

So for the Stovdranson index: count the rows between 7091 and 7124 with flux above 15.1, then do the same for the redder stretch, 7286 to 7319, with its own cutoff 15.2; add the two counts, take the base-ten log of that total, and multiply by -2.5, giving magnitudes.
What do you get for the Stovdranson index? -3.5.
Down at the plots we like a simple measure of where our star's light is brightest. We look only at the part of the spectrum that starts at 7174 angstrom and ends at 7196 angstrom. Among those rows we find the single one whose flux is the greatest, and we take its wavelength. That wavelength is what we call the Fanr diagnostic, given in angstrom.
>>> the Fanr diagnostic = 7175.0 angstrom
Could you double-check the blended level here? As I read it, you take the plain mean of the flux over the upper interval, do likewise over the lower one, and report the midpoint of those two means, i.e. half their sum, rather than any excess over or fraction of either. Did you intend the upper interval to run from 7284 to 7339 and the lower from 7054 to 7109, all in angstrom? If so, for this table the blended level 15.6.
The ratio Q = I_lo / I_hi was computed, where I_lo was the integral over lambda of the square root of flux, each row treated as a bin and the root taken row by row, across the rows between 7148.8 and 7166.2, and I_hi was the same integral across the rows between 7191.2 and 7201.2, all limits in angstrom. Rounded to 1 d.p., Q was 1.9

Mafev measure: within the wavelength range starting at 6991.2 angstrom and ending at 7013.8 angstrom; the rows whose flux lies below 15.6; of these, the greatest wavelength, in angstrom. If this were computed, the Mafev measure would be 7012.5 angstrom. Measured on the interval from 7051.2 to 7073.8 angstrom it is 7072.5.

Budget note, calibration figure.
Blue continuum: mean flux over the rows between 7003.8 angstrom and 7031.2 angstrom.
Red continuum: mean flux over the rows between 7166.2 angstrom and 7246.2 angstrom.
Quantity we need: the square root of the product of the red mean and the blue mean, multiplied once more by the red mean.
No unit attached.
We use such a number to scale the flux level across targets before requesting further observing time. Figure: 229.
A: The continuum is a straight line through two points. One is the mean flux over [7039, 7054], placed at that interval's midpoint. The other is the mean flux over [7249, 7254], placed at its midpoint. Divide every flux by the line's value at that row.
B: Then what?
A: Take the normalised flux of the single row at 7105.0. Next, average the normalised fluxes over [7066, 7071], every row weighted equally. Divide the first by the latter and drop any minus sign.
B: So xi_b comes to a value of 1.08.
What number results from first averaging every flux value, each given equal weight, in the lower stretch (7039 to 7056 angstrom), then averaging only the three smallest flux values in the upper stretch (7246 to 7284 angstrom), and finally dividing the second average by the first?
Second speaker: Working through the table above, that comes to 0.914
